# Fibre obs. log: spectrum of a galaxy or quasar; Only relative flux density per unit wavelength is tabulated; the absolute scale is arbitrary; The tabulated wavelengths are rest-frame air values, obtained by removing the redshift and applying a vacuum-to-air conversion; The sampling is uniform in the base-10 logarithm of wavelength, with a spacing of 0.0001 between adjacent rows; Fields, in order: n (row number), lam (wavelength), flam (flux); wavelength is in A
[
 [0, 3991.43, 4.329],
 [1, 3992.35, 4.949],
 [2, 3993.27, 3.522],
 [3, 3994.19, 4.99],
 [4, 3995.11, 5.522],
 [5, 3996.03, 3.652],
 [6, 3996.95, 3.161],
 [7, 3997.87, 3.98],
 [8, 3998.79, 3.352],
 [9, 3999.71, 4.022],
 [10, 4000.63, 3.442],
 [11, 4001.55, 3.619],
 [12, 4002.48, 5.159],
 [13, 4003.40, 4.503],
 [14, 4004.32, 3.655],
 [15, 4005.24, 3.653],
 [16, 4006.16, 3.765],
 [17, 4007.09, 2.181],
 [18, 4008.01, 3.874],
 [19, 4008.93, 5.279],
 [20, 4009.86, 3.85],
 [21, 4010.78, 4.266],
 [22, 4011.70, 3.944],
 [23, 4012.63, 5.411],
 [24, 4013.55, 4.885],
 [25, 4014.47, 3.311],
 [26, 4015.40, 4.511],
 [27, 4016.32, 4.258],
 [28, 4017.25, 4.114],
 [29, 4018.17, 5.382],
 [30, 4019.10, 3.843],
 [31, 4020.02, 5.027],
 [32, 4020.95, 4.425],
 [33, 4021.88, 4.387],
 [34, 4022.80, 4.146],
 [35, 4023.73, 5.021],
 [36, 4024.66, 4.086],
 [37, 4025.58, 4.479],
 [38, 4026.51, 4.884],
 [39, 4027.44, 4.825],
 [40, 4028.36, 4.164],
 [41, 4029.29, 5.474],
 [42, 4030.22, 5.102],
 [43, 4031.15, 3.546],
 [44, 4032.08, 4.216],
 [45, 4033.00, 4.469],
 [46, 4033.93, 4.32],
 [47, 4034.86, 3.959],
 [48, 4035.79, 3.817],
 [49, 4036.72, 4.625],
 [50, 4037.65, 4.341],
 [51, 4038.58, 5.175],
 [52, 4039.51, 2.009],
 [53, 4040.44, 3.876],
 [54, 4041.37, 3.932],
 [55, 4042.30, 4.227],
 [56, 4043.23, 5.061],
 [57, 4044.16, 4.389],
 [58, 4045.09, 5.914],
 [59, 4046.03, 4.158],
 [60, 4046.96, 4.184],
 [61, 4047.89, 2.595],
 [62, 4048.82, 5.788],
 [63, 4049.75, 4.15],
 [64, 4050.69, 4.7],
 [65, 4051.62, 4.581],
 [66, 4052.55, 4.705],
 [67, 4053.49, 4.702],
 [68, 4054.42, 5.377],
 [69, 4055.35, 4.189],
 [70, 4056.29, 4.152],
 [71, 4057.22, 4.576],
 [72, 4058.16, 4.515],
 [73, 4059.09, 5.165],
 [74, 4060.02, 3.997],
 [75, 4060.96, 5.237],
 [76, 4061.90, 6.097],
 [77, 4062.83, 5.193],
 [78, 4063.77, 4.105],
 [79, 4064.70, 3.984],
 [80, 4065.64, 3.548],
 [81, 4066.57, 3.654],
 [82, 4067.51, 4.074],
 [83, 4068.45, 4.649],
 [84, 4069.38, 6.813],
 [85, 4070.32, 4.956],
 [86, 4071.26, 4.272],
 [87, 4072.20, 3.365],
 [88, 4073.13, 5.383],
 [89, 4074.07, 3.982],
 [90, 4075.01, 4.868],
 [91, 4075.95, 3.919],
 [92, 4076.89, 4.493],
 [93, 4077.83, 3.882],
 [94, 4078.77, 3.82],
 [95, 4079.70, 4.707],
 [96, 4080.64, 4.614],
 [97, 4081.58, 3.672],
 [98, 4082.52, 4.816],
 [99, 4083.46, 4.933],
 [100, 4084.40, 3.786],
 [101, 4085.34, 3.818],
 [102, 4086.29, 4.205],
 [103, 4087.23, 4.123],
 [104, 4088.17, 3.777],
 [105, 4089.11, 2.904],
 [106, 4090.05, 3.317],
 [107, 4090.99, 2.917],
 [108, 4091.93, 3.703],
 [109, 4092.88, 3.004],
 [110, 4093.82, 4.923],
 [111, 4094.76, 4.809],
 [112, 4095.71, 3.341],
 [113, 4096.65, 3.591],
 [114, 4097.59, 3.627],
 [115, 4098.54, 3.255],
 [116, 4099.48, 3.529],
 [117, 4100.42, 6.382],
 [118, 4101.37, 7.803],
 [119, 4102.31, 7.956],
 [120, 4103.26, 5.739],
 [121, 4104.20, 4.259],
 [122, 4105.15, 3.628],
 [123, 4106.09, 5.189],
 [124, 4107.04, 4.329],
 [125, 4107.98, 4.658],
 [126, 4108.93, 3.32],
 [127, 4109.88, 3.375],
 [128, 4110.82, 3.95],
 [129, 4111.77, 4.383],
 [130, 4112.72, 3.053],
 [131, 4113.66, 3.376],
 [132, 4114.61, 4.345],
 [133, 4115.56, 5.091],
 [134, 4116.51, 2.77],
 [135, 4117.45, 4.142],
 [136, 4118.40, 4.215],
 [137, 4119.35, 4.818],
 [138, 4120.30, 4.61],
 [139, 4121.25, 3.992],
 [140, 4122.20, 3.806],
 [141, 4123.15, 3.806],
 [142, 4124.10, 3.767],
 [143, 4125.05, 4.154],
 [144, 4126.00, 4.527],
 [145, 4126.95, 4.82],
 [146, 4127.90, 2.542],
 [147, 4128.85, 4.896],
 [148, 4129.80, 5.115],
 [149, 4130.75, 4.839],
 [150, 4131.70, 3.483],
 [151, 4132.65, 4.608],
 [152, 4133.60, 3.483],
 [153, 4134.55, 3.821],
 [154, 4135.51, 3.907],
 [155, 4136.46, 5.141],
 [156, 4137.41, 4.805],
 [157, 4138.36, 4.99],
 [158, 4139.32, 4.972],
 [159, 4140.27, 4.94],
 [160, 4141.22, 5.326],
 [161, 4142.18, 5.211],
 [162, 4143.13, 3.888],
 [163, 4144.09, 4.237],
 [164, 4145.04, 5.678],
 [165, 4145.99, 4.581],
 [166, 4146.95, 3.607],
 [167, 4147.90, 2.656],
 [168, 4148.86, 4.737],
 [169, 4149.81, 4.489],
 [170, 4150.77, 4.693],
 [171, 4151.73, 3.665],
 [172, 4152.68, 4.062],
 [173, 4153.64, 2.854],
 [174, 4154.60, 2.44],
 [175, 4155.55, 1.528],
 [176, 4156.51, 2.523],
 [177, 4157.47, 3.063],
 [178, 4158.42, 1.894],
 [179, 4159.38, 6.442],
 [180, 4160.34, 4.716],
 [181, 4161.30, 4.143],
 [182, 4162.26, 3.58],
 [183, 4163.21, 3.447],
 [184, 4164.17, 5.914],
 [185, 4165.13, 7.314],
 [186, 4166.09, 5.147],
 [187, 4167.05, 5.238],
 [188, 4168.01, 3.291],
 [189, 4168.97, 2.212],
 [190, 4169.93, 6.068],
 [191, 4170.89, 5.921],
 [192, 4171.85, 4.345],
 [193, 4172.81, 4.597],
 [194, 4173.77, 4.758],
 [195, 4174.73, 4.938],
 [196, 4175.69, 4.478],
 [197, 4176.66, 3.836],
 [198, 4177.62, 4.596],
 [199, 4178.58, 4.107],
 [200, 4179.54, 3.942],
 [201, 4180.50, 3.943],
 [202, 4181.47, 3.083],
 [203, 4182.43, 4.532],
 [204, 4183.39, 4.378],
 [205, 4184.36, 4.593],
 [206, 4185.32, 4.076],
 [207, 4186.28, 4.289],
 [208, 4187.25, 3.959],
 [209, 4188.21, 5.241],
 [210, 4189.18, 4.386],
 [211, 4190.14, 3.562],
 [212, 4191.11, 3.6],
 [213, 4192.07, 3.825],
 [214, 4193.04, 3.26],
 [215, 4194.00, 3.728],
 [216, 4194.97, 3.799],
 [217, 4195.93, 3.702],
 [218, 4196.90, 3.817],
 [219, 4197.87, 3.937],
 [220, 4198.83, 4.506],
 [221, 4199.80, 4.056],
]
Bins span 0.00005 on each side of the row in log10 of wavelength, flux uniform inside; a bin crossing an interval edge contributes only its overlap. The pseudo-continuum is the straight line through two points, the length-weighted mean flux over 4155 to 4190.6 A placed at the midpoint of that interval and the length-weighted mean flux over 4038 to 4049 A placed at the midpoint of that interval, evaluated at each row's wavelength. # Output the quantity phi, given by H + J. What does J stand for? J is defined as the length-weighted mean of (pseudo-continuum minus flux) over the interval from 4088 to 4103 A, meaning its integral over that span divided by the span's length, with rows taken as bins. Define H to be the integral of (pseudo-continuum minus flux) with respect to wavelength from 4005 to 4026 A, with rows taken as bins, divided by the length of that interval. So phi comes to -0.1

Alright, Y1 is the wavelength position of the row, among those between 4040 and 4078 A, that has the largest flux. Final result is 4069.38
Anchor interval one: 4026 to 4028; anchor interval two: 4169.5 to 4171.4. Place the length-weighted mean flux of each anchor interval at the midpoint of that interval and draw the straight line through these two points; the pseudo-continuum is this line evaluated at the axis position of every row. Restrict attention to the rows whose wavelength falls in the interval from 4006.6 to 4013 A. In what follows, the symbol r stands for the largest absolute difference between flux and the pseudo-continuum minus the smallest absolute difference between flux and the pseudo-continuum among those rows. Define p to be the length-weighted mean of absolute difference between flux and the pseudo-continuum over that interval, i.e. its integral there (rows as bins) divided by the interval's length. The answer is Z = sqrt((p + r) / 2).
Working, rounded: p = 0.94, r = 2.1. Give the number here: 1.22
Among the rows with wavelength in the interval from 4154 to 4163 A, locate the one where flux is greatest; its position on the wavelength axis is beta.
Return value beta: 4159.38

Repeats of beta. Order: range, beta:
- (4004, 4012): 4008.93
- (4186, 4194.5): 4188.21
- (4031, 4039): 4038.58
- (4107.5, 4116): 4115.56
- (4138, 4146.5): 4145.04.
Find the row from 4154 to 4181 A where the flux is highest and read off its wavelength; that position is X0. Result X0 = 4165.13 A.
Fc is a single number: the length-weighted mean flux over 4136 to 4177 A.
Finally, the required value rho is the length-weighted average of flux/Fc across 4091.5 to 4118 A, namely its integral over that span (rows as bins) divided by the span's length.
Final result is 1.00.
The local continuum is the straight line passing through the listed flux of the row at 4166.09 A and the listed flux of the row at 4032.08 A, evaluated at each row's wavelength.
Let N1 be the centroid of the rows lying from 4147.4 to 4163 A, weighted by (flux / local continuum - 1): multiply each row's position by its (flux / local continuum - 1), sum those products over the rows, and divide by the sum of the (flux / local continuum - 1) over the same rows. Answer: 4155.0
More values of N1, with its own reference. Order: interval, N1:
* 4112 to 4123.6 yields 4117.3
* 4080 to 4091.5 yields 4088.2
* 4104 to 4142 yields 4119.9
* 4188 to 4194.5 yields 4191.8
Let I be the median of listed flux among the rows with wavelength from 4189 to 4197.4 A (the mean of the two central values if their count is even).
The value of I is 3.73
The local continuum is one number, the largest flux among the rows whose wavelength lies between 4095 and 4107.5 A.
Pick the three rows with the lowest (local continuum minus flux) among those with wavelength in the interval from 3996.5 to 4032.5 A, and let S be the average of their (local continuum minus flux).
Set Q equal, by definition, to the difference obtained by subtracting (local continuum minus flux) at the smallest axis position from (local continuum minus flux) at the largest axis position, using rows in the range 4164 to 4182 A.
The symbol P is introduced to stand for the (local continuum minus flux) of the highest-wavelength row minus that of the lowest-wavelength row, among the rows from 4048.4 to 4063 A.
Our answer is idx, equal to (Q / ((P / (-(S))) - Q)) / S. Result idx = -0.4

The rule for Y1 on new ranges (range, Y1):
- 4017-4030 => 4029.29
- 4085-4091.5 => 4086.29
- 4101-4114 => 4102.31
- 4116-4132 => 4129.80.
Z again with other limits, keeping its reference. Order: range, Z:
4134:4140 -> 1.10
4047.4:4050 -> 1.22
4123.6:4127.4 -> 1.08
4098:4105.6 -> 1.39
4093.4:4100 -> 1.27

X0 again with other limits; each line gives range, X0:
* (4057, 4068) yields 4061.90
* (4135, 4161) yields 4159.38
